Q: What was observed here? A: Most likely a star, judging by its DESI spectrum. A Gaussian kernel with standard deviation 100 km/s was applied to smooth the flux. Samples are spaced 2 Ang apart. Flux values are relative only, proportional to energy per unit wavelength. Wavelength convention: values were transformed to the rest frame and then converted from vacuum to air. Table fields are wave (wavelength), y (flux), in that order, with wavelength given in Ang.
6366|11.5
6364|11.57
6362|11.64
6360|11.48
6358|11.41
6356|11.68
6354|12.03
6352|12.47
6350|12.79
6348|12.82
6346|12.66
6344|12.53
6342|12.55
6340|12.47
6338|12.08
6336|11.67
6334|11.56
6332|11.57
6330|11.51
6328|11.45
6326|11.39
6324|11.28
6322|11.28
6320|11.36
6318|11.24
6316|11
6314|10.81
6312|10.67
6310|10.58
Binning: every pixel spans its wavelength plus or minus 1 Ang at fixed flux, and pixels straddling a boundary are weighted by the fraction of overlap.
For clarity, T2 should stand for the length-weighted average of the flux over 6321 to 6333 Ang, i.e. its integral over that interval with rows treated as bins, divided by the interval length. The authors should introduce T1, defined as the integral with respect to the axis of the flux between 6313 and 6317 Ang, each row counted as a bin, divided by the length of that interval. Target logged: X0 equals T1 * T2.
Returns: 124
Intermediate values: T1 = 10.9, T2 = 11.4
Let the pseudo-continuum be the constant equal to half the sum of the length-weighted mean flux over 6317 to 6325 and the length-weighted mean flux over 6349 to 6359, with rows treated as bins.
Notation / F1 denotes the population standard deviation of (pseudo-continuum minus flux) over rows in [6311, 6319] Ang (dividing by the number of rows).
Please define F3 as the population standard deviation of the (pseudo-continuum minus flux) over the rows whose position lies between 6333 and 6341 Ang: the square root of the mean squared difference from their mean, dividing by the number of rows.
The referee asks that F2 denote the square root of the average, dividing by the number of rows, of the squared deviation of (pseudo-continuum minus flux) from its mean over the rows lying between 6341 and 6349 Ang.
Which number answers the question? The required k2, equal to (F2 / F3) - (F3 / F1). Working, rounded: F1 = 0.214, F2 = 0.12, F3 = 0.36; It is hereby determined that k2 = -1.4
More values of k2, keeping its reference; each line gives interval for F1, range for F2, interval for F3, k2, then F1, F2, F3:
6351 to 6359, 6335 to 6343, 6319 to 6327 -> 7.1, 0.397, 0.35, 0.05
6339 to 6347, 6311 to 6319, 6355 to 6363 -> 0.3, 0.069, 0.21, 0.11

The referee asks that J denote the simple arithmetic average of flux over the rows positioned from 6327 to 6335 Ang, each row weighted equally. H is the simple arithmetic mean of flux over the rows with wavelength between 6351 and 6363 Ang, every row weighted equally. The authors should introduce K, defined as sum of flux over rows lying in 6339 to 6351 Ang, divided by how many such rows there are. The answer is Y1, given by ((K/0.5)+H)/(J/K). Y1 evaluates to 40.6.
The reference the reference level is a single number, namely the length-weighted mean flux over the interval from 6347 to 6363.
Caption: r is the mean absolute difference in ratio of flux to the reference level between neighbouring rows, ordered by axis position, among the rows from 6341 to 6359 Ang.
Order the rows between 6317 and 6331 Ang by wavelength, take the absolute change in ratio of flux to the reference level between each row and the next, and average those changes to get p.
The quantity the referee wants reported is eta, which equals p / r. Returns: 0.3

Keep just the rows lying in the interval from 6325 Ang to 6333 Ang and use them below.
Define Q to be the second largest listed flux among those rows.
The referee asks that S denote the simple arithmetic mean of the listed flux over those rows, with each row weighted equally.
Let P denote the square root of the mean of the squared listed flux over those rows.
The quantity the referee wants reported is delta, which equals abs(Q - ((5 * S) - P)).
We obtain 34.4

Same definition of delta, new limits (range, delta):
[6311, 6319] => 32.7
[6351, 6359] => 35.6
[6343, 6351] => 38.0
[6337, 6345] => 37.1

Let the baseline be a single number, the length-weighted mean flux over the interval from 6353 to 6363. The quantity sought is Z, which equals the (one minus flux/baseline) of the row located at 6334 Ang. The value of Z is 0.008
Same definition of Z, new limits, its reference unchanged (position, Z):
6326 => 0.022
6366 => 0.013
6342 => -0.077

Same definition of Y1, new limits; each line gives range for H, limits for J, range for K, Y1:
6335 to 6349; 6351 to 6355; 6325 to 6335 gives 33.2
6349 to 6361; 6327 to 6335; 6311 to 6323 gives 32.7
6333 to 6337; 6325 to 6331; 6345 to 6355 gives 40.3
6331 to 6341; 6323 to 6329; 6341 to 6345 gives 40.7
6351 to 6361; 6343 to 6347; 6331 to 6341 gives 33.5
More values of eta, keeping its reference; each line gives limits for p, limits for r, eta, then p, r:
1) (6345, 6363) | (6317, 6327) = 2.9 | 0.019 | 0.006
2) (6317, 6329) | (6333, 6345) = 0.4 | 0.006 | 0.017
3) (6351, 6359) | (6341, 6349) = 3.4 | 0.029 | 0.009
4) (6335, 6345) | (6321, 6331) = 3.9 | 0.019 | 0.005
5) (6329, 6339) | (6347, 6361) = 0.6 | 0.012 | 0.020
